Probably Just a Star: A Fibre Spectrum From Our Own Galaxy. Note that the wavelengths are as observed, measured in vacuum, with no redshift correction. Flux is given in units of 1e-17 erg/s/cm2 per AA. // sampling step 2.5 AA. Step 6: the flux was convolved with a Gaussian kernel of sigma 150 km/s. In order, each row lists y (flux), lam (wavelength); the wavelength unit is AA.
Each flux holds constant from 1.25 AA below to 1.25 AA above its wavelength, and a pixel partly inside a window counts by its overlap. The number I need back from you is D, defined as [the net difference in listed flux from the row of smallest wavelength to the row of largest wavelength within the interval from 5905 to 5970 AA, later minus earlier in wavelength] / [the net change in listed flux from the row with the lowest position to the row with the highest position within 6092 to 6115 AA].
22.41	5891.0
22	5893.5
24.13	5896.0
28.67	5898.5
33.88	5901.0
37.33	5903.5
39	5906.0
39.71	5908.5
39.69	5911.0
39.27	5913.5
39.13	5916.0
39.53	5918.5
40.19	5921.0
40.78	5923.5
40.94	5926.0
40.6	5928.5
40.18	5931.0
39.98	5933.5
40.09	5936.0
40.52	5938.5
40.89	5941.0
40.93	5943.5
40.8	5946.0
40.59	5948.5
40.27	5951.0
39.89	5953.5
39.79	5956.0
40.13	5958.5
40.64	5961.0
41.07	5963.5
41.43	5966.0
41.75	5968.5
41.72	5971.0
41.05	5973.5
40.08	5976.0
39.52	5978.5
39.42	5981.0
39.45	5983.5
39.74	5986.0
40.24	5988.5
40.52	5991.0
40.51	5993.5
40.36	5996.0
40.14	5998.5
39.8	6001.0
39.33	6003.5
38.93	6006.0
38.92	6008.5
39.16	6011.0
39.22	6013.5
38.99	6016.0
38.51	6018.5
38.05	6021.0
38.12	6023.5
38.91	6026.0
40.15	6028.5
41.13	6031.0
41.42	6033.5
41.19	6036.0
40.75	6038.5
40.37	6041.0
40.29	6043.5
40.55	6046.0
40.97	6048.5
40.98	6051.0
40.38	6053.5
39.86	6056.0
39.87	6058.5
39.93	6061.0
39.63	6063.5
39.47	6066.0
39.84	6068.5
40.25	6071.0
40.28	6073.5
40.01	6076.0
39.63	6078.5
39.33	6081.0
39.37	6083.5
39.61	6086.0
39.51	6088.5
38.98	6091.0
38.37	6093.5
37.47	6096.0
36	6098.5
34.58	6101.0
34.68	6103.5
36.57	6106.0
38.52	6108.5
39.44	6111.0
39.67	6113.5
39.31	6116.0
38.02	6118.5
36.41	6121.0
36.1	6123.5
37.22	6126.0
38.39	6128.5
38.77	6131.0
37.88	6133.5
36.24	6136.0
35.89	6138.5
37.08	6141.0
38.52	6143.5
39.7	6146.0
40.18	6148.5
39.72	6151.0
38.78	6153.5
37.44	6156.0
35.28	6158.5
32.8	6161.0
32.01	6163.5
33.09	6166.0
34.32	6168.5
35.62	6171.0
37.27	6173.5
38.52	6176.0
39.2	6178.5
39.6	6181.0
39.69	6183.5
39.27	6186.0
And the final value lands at 2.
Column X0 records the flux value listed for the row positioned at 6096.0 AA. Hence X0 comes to 37.47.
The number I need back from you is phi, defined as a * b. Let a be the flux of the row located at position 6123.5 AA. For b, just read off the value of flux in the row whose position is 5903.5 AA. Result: 1348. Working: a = 36.1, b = 37.33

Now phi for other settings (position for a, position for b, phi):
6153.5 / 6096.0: 1453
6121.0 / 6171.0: 1297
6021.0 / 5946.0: 1552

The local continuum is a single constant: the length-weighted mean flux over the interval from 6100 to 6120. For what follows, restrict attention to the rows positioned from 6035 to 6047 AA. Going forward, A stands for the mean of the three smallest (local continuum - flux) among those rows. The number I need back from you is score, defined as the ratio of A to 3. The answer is -1.07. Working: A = -3.2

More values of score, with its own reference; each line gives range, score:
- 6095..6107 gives 0.31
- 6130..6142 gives -0.10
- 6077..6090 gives -0.65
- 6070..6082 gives -0.85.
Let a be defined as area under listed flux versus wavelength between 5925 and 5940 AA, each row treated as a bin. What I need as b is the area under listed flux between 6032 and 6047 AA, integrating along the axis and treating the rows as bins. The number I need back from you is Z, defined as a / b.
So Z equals 0.99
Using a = 606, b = 612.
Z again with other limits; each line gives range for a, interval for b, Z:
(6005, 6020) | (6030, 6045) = 0.95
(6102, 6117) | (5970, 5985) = 0.94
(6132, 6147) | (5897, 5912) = 1.04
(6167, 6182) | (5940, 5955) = 0.92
